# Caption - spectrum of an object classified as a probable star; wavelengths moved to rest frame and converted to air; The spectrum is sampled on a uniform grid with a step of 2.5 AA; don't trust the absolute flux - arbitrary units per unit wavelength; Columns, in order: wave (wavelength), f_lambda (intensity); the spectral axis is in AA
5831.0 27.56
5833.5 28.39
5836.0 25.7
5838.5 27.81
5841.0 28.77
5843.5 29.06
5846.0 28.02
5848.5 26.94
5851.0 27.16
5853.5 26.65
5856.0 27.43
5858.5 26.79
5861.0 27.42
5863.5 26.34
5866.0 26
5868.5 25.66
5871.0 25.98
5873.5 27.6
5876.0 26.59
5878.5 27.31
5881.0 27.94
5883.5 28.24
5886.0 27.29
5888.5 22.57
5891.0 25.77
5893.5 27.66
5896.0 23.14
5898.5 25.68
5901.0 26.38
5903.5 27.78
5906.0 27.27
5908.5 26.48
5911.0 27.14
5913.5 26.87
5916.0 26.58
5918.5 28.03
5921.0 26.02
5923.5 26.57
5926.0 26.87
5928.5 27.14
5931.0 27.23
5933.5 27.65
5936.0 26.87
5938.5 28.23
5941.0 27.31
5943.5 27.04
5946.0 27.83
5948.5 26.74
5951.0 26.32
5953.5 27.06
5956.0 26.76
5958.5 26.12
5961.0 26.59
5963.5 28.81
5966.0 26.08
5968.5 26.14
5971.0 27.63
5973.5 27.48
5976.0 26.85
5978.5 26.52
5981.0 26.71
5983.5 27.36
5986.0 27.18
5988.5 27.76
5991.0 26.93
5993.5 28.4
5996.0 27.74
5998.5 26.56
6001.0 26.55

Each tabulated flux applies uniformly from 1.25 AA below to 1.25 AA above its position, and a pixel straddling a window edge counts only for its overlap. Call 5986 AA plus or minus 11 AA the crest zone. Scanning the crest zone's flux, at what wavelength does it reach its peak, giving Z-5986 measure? 5993.5 AA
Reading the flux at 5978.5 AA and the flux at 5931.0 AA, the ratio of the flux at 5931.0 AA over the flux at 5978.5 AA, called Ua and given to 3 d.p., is 1.027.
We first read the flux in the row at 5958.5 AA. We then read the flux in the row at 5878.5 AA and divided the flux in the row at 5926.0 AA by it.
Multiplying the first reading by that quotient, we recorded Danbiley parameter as 25.7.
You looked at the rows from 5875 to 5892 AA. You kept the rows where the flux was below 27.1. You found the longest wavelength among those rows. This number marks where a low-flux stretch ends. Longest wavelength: 5891.0 AA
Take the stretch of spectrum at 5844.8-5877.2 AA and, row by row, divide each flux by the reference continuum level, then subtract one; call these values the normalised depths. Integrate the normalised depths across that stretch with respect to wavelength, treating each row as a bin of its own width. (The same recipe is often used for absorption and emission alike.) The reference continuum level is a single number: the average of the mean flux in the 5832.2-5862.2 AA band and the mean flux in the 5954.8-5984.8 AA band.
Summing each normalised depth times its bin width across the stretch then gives -0.5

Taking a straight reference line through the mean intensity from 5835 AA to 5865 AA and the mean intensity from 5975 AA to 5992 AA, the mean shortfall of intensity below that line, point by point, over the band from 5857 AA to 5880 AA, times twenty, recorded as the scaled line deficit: 13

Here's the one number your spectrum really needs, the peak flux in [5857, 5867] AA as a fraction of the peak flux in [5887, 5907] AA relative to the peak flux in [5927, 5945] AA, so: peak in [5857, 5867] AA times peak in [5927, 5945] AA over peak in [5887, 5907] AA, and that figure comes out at 27.9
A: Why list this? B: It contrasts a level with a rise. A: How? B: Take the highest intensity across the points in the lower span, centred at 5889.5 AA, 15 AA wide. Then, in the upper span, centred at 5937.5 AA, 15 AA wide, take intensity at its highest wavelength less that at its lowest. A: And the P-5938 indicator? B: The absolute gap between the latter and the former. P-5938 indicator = 28.4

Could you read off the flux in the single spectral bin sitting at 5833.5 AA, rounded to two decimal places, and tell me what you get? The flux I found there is 28.39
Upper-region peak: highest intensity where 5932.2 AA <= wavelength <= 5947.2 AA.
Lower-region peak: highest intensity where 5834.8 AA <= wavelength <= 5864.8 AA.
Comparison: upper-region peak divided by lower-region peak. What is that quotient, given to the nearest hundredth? 0.97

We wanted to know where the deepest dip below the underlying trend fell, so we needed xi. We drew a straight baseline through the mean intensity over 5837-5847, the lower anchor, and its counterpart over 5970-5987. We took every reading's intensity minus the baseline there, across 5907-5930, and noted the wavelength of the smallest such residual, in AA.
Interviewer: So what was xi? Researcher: 5921.0 AA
